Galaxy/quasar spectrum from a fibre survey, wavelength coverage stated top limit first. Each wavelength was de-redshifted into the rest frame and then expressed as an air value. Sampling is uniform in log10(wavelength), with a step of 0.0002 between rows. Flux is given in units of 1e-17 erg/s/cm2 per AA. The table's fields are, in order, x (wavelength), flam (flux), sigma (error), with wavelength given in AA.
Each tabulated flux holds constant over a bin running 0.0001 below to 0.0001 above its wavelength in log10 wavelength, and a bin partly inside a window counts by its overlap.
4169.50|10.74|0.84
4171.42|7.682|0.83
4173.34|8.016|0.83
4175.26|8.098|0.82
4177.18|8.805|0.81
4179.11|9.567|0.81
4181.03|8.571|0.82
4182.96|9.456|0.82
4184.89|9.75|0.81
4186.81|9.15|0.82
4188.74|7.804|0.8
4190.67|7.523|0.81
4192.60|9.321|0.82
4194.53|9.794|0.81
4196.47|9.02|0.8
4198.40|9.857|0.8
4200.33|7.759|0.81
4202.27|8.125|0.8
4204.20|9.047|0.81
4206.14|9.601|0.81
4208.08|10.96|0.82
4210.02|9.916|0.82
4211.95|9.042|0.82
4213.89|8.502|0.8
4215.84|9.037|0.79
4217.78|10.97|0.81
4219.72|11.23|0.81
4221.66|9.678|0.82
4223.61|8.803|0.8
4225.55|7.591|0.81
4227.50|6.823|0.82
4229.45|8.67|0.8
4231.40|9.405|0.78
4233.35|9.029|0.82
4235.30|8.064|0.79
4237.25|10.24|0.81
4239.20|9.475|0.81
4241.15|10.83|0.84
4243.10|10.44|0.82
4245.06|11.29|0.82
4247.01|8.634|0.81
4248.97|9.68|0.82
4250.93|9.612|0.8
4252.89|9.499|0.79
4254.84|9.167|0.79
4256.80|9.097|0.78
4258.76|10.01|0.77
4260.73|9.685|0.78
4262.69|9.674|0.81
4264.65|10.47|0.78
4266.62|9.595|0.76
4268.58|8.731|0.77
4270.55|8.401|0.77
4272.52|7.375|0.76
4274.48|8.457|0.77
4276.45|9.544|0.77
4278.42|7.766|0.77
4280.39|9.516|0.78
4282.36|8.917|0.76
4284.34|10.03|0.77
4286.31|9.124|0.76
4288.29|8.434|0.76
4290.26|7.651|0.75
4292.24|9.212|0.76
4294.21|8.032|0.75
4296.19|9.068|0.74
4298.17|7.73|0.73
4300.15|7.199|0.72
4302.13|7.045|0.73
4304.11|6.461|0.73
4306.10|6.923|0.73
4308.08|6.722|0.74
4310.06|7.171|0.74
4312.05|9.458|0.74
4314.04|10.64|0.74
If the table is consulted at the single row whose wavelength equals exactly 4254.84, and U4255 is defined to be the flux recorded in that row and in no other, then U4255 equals 9.167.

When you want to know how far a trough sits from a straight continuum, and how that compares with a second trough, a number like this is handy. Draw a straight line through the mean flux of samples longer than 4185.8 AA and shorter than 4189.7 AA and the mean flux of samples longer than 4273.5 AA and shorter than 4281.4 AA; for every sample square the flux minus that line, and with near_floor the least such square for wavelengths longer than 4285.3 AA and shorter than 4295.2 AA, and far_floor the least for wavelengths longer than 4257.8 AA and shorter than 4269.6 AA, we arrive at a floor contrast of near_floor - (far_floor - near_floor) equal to 0.14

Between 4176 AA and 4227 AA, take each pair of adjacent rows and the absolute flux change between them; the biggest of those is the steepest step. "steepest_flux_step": 2.10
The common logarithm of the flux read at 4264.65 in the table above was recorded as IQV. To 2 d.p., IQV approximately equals 1.02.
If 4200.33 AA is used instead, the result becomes 0.89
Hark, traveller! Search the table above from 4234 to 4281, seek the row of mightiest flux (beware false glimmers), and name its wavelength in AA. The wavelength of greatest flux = 4245.06 AA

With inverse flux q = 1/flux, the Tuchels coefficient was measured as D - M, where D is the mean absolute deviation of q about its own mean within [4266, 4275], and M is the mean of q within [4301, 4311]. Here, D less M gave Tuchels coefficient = -0.139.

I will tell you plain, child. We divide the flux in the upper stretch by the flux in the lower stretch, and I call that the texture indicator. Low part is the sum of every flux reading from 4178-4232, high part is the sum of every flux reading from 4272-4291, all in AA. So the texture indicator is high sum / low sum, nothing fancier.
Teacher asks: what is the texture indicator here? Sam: 0.3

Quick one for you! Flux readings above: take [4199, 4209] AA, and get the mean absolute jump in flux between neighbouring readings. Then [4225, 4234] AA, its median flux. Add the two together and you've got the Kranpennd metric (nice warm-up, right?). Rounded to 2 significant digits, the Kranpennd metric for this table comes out 9.5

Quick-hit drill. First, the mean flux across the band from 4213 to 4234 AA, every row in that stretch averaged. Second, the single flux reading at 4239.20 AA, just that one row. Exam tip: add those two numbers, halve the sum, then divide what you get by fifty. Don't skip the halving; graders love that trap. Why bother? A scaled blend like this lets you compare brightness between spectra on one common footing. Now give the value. 0.185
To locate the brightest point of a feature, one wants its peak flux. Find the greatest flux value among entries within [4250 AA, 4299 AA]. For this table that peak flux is 10.47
